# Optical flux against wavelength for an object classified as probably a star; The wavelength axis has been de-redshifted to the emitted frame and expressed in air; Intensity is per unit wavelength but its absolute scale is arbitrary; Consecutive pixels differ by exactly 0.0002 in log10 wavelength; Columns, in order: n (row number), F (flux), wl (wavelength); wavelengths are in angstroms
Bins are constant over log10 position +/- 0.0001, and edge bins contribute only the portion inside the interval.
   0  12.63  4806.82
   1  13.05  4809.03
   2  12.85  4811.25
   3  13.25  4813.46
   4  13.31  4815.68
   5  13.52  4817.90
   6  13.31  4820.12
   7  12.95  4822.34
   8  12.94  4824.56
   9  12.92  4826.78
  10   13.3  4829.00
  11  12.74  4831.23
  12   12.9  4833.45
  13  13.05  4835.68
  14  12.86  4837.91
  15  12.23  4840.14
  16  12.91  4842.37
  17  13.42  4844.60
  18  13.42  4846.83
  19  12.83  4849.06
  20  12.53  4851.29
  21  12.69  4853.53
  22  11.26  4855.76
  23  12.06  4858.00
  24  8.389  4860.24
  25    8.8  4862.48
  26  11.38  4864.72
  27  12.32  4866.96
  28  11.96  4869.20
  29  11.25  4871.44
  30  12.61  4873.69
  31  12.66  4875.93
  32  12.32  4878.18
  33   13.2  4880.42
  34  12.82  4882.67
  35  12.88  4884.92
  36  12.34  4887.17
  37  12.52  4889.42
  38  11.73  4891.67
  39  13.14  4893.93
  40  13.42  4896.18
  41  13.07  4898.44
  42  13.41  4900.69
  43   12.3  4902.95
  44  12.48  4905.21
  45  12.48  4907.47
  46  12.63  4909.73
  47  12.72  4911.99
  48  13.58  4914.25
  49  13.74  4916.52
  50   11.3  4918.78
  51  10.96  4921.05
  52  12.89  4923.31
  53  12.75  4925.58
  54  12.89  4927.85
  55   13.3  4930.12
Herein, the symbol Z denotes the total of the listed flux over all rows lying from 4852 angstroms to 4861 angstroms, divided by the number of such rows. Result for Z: 11.1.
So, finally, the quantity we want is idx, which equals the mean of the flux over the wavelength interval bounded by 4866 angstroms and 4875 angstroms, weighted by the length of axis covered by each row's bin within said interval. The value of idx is 12.0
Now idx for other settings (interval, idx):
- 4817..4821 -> 13.4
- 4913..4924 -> 12.5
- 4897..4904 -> 13.0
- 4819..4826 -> 13.1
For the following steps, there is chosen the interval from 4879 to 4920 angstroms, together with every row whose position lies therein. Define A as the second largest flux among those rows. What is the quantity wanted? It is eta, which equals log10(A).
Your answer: 1.133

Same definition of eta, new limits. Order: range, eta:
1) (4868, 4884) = 1.108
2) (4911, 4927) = 1.133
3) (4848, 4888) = 1.110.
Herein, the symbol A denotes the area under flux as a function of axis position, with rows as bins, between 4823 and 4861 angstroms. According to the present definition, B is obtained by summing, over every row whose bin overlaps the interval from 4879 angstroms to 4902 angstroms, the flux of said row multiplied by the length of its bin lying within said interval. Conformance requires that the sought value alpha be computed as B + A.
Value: 772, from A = 477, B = 295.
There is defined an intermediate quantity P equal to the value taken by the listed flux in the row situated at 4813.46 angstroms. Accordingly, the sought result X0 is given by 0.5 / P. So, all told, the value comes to 0.0377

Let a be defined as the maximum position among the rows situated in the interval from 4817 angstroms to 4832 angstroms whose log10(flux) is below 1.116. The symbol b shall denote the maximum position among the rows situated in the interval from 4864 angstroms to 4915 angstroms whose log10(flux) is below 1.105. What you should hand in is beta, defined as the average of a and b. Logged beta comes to 4871.6 angstroms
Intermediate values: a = 4831.23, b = 4911.99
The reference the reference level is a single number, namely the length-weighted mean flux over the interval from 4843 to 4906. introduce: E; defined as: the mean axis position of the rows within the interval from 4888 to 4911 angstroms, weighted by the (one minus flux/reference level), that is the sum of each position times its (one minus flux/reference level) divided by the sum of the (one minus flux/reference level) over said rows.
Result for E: 4899.5 angstroms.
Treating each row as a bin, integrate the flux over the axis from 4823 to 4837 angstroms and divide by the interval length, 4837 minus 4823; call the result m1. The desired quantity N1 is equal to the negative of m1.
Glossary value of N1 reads -13.0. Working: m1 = 13.0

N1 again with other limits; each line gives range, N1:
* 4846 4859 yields -12.5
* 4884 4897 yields -12.7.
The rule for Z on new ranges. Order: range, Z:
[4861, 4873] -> 11.1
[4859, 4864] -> 8.6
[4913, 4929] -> 12.6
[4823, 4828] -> 12.9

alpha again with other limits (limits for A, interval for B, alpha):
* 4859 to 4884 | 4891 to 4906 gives 483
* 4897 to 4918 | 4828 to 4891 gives 1044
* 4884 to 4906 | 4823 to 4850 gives 630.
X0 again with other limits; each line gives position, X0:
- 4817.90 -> 0.0370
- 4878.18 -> 0.0406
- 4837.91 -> 0.0389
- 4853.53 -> 0.0394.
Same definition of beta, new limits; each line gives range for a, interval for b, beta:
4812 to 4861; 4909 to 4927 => 4890.6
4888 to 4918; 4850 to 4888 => 4899.6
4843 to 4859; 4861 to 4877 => 4867.0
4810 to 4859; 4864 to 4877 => 4867.0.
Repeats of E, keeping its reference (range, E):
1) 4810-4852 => 4829.5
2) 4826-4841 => 4832.0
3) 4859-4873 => 4862.9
